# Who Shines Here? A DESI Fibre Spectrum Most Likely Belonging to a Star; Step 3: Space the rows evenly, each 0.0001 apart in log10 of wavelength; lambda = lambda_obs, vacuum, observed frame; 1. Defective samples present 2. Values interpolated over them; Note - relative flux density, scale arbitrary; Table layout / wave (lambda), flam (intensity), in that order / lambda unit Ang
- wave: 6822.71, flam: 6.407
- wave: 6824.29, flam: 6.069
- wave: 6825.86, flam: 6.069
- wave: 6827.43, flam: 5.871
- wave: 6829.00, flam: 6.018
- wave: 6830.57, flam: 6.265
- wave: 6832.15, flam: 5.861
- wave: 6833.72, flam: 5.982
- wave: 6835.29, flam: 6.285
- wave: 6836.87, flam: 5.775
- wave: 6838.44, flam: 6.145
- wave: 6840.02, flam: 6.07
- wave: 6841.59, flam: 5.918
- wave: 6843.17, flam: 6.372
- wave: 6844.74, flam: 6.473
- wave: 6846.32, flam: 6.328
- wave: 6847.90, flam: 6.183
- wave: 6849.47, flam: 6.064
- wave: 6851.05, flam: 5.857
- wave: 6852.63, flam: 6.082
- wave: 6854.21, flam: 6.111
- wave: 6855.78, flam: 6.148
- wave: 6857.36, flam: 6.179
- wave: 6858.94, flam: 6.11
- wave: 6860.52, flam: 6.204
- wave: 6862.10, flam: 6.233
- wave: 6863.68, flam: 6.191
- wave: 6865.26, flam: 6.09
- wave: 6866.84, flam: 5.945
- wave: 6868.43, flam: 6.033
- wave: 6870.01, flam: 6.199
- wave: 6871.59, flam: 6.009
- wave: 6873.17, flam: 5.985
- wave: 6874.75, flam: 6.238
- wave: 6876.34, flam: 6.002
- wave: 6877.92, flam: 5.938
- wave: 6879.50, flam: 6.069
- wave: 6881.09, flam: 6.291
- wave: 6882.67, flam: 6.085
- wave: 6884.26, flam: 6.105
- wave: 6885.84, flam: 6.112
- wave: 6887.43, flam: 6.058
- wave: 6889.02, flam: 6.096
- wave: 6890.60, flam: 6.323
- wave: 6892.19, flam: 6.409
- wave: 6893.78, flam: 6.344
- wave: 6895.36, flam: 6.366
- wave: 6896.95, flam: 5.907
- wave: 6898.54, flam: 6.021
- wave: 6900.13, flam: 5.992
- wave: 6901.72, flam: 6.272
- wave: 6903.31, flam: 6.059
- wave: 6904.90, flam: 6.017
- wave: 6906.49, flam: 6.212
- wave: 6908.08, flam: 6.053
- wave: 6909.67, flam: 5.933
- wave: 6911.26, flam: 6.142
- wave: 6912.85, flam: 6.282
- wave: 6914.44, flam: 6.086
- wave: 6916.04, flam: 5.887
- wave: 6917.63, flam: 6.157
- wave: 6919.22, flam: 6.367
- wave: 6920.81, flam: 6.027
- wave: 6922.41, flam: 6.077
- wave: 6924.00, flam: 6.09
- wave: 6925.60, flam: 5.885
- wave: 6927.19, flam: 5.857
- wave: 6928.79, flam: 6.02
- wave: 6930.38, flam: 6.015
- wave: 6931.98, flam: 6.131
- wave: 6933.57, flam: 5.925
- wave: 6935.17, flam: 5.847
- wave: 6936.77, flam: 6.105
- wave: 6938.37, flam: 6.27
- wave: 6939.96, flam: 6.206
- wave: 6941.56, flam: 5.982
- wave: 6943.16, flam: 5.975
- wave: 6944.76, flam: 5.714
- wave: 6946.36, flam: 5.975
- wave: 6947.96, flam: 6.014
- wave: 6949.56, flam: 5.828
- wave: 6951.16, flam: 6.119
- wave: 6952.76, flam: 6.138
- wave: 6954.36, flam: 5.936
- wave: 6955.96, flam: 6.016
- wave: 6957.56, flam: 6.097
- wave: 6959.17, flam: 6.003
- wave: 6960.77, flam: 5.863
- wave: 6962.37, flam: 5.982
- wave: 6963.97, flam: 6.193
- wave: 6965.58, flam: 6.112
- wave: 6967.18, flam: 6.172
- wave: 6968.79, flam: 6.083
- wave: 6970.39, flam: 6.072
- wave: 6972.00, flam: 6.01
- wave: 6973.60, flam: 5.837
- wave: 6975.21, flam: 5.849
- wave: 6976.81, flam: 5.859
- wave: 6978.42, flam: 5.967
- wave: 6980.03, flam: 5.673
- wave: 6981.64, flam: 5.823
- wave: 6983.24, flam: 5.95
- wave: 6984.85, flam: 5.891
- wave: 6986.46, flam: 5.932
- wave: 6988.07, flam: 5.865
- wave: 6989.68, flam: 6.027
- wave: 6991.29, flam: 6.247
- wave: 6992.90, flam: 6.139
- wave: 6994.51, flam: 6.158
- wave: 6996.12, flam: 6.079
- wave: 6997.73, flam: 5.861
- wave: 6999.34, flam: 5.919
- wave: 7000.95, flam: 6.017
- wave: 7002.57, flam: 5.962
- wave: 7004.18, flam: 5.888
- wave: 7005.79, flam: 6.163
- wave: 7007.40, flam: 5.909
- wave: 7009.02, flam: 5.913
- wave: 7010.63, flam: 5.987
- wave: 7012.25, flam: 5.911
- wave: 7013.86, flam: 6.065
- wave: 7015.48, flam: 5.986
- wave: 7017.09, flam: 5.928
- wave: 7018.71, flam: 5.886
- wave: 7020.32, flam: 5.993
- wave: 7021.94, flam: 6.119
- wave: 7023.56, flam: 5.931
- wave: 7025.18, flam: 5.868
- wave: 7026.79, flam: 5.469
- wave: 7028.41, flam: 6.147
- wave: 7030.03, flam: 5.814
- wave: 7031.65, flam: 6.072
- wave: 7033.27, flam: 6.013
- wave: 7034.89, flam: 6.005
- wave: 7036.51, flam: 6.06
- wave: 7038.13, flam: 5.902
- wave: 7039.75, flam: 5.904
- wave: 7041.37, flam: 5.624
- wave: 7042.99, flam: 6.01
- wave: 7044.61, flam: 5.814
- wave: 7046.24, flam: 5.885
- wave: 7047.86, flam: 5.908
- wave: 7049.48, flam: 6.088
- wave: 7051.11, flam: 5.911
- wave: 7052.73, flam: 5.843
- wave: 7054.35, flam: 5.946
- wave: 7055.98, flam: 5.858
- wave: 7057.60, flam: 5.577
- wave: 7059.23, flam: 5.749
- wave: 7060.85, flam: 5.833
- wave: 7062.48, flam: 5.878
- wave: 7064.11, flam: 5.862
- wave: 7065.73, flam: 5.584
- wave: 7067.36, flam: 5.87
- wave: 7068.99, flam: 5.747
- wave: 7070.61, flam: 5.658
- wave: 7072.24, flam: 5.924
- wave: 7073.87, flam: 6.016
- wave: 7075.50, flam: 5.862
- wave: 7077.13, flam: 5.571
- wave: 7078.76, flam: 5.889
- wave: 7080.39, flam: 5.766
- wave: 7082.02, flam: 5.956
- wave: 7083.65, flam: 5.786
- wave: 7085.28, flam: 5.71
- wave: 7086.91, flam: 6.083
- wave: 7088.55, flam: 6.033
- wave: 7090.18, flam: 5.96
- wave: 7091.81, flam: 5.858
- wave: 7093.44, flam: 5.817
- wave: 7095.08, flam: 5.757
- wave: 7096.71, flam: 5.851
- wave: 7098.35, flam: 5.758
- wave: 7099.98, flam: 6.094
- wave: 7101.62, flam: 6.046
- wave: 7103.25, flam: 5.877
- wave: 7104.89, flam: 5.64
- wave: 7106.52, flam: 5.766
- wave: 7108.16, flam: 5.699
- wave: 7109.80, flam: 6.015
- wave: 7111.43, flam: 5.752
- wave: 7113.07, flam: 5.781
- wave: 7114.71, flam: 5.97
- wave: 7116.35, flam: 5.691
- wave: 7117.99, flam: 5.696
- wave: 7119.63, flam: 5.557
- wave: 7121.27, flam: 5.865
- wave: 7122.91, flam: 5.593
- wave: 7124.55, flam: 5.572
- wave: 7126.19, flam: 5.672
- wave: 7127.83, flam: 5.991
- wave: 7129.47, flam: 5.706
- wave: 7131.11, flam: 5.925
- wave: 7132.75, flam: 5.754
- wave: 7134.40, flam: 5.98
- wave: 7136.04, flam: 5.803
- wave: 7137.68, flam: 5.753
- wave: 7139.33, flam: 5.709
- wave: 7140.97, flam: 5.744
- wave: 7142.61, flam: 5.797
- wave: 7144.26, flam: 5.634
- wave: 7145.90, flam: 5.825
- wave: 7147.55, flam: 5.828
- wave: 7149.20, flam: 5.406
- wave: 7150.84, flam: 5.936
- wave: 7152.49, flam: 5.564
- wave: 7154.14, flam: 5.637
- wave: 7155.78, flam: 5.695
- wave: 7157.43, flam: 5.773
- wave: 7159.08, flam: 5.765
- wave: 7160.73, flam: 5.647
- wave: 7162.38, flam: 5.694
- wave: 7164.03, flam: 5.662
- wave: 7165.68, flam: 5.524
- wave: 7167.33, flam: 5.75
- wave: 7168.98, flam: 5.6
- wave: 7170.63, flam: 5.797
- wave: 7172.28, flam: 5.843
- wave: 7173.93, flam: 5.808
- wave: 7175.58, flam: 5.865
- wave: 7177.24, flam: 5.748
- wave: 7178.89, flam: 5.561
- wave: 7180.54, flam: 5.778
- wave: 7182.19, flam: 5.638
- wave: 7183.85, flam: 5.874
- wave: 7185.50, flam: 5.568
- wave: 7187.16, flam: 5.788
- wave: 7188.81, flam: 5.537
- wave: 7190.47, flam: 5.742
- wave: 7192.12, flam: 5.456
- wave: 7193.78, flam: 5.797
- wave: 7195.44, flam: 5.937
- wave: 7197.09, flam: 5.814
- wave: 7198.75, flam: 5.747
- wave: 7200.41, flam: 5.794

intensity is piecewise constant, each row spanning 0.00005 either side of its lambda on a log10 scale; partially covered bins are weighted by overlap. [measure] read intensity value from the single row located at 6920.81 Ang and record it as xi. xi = 6.027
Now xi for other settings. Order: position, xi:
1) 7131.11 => 5.925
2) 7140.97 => 5.744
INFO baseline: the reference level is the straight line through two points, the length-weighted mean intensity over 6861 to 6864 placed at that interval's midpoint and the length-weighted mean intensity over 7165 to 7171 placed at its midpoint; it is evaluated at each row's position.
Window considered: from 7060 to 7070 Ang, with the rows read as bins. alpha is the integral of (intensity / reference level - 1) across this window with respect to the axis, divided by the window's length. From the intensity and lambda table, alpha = -0.010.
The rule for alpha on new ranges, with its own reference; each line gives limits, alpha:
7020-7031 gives -0.003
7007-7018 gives 0.002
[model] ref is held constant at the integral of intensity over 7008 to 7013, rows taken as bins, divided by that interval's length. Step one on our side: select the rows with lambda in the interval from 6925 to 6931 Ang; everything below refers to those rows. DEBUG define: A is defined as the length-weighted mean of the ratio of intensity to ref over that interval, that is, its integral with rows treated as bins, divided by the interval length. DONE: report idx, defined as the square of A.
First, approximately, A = 1.00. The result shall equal 1.01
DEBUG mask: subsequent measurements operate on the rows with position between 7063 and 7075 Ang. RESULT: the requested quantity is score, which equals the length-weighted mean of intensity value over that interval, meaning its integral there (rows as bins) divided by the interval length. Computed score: 5.8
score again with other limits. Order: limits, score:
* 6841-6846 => 6.3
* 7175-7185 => 5.7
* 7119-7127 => 5.7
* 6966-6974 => 6.1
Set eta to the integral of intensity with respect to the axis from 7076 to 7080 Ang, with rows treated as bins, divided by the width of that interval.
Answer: 5.74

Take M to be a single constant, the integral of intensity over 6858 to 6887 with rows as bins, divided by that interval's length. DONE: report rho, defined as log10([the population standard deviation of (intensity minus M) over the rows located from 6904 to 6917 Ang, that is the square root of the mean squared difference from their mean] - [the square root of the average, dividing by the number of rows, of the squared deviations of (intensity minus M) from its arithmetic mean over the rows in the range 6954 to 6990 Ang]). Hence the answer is -2.5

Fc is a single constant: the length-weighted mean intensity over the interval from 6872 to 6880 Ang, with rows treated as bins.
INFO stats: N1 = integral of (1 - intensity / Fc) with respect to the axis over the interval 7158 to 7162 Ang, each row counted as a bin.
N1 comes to 0.2 Ang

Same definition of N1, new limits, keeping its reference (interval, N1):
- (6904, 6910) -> 0.0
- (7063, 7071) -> 0.4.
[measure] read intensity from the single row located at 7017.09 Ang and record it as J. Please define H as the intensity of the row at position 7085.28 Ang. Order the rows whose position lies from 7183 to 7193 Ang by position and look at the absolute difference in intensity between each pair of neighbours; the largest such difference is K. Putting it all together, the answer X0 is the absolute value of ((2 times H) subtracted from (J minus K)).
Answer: 5.8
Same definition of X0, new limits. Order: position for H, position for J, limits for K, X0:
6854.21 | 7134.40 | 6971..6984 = 6.5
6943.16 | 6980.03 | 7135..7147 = 6.5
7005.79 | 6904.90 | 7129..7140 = 6.5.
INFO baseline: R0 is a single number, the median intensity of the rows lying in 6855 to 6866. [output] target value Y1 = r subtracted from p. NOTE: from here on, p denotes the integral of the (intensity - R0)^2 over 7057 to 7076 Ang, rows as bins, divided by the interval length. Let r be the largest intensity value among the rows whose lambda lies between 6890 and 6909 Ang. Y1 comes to -6.25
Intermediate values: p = 0.16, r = 6.409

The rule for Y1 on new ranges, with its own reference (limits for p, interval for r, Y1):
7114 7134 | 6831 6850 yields -6.27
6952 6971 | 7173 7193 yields -5.85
